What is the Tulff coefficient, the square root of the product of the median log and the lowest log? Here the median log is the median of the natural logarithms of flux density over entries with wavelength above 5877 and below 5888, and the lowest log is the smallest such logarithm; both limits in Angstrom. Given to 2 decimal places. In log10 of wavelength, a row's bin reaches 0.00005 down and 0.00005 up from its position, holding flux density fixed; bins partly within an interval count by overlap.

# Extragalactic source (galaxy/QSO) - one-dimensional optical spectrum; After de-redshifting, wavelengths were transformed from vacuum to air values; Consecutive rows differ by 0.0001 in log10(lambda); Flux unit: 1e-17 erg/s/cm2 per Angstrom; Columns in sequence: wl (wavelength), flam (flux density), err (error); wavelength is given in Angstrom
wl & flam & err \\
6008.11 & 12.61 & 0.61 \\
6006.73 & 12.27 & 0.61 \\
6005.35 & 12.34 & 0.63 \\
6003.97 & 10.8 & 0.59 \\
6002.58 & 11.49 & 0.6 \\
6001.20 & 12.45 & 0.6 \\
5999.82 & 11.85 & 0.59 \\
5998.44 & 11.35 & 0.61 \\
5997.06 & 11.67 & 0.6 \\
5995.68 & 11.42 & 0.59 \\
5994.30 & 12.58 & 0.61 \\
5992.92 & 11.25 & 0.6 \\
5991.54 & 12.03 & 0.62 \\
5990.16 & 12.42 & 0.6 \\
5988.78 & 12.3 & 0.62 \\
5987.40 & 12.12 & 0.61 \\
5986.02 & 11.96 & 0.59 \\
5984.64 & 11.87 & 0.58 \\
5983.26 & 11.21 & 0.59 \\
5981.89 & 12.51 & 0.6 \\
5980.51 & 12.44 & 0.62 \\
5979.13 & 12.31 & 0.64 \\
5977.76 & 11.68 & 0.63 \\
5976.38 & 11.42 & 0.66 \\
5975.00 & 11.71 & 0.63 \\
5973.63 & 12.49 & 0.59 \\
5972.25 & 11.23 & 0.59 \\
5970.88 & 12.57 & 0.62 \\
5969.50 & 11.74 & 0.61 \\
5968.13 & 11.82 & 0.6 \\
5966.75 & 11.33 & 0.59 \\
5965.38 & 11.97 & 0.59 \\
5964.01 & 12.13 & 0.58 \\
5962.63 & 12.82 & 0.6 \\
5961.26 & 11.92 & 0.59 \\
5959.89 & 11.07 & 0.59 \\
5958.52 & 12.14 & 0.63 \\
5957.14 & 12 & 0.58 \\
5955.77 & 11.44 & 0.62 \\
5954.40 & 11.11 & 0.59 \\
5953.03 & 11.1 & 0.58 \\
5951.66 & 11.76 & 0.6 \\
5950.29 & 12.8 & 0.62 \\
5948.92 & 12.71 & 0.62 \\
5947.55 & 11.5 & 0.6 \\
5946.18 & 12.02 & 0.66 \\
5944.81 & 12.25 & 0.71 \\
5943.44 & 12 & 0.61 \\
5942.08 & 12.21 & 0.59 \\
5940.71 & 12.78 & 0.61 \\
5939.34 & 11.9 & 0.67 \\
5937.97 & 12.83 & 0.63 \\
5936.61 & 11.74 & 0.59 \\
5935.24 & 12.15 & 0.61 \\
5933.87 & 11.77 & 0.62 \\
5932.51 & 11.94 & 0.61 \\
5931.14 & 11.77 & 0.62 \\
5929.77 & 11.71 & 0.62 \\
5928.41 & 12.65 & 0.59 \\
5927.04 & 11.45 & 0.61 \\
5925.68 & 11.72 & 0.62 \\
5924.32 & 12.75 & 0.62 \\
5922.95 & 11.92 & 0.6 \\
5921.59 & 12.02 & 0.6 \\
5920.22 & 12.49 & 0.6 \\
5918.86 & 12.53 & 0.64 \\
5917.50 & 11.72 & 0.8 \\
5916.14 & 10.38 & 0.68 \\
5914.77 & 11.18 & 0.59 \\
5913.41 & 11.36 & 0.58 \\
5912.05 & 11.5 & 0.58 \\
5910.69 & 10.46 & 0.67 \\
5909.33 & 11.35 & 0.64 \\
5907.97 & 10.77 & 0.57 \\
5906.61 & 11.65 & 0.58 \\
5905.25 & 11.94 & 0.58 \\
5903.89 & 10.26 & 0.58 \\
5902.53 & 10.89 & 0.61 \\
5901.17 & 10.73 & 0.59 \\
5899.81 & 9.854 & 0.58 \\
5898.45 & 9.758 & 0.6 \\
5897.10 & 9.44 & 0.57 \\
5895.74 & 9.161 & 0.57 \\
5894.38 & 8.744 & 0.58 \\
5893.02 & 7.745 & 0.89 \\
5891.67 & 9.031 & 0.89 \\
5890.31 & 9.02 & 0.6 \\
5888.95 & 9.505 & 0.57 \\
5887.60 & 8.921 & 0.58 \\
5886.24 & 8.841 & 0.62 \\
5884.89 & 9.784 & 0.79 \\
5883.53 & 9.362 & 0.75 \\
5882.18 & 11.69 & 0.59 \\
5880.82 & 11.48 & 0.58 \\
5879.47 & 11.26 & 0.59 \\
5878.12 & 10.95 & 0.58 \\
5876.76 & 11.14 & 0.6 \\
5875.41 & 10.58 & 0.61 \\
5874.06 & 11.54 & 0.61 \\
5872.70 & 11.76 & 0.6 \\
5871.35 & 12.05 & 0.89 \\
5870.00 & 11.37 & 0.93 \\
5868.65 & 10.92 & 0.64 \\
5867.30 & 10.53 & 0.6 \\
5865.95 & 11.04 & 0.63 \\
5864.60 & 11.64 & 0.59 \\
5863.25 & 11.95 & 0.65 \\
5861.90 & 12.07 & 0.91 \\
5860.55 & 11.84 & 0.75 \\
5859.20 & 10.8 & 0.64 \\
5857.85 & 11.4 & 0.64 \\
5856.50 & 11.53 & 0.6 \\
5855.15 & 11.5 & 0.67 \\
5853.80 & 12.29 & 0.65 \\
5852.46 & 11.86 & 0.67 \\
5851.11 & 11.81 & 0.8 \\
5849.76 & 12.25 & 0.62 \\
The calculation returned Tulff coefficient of 2.26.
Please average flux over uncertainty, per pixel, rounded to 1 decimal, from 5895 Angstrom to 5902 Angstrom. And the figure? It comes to 16.8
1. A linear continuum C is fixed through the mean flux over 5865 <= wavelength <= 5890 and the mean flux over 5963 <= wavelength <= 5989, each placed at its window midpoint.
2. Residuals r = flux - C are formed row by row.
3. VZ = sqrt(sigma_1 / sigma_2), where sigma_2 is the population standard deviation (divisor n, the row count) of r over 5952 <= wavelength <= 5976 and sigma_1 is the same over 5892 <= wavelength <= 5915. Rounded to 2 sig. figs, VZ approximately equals 1.4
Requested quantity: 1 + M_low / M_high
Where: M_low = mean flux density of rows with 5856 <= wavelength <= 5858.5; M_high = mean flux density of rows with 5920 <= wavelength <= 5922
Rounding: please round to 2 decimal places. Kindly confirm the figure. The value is 1.94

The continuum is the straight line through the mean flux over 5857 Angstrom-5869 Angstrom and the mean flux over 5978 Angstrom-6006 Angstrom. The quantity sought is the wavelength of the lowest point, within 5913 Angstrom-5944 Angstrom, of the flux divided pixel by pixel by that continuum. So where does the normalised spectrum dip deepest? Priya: 5916.14 Angstrom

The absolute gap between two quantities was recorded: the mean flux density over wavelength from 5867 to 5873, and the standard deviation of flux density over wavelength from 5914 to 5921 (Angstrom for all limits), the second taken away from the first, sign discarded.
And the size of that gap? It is 10.5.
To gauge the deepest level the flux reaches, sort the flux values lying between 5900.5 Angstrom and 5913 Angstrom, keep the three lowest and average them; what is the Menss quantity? 10.5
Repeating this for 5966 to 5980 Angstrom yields 11.3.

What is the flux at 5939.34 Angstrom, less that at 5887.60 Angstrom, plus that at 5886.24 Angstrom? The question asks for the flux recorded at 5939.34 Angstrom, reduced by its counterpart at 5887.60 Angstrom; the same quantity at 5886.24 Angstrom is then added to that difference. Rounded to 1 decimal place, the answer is 11.8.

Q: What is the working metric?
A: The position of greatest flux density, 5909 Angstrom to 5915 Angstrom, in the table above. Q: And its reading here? 5912.05 Angstrom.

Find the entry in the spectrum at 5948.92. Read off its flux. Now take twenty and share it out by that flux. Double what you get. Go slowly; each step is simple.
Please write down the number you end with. 3.15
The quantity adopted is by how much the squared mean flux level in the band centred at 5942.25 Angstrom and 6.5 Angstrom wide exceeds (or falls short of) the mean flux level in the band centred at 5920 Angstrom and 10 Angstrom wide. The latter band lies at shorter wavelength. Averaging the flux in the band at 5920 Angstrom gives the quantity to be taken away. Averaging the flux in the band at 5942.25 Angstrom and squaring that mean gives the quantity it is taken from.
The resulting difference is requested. 138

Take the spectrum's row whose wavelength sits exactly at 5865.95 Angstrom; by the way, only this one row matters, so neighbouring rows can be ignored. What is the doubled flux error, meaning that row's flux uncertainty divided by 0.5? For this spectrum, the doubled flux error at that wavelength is 1.26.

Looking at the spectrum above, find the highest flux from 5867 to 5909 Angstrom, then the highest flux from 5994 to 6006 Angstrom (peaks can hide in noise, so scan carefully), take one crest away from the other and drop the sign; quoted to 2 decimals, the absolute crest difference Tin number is 0.53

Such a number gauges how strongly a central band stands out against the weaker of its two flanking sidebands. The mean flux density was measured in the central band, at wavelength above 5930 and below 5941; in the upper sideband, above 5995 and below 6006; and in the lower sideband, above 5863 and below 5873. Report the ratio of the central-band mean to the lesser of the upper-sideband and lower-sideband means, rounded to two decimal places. 1.06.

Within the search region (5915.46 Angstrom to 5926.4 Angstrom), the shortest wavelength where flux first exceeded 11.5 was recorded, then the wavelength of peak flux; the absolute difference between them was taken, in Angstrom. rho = 6.8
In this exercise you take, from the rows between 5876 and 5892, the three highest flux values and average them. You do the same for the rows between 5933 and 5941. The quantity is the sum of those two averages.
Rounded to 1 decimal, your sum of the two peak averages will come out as 24.1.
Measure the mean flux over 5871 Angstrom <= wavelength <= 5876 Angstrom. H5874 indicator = 11.5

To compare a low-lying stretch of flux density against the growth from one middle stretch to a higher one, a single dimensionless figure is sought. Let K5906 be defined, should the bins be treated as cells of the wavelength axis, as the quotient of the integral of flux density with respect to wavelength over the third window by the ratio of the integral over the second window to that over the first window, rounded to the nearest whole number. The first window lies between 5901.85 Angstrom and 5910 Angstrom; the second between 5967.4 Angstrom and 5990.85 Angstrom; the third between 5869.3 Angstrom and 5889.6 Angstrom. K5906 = 70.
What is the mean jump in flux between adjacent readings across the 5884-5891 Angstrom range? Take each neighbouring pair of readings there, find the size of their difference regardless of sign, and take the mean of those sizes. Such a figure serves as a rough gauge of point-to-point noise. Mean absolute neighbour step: 0.52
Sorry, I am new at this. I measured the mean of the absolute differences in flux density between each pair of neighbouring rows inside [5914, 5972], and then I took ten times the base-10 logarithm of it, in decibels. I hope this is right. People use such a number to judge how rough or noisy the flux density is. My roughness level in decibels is -2.4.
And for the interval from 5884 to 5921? -2.2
